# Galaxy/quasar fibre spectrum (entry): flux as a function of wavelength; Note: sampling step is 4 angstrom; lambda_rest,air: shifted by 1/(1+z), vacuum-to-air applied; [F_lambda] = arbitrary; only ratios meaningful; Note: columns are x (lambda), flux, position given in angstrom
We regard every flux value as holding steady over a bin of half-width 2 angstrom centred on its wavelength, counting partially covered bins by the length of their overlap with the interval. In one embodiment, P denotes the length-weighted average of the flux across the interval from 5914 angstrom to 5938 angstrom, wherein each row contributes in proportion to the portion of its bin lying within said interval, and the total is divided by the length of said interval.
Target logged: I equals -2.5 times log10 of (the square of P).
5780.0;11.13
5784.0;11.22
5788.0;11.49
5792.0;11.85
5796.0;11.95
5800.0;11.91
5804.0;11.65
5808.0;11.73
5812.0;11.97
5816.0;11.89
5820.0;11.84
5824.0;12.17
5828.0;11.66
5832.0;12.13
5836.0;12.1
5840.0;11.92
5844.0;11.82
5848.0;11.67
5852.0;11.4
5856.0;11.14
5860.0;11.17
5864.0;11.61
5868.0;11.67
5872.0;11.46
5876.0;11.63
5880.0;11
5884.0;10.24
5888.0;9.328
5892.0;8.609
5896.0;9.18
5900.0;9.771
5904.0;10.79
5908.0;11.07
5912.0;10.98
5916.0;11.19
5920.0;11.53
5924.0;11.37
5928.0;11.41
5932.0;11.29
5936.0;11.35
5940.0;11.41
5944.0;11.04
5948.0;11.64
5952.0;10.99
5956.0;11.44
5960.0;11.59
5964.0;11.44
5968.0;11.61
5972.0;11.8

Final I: -5.28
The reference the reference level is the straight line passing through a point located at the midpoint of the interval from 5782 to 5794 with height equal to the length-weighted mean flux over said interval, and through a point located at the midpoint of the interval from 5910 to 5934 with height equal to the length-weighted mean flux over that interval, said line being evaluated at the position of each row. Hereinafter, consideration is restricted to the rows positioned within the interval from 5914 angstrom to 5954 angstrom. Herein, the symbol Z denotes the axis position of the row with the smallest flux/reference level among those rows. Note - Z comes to 5952.0 angstrom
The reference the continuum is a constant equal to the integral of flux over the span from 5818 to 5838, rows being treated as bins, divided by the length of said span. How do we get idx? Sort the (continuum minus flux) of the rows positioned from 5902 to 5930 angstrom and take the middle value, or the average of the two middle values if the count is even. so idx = 0.79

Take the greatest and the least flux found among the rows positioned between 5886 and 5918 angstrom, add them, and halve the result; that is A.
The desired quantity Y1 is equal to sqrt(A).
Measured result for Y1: 3.15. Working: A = 9.9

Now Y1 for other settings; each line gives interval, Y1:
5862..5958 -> 3.18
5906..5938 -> 3.35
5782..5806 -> 3.40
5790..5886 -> 3.35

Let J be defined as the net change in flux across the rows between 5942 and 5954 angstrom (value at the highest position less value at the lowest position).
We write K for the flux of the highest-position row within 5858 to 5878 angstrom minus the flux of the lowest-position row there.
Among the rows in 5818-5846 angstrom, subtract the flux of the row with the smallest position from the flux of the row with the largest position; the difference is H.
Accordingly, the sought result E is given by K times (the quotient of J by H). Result 1.15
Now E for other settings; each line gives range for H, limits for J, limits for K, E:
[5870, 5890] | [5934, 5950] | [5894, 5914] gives -0.24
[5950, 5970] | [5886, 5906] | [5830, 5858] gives -2.33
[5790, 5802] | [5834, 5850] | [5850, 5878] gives -1.65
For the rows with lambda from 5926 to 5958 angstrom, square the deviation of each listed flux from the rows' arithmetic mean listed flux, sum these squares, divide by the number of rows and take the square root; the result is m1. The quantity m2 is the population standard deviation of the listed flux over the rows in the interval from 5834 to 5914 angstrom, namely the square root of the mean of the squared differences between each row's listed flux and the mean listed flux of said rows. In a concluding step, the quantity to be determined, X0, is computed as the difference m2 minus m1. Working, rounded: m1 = 0.2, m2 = 0.97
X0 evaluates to 0.8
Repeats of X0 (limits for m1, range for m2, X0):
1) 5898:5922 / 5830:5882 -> -0.2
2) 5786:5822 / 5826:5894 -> 0.8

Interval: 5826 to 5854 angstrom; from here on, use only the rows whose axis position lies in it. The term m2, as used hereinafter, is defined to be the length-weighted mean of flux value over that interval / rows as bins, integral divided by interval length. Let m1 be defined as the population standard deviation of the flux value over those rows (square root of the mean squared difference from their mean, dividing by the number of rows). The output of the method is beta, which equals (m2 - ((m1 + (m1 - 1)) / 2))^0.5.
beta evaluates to 3.47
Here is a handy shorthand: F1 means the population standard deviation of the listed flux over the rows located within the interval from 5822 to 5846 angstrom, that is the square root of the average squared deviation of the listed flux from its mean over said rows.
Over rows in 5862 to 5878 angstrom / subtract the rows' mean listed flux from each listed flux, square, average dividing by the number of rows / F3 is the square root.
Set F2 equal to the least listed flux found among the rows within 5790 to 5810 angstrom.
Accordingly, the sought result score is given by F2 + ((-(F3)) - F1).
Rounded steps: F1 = 0.18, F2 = 11.65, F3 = 0.08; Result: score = 11.4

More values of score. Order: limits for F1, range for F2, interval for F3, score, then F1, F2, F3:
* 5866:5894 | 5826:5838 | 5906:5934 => 10.4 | 1.12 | 11.66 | 0.18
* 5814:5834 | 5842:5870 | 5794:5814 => 10.8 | 0.19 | 11.14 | 0.13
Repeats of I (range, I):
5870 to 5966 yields -5.19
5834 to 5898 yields -5.21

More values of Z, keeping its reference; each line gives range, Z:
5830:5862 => 5856.0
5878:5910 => 5892.0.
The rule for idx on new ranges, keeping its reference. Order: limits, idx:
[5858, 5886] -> 0.52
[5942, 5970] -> 0.54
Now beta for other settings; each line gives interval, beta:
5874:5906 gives 3.10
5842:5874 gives 3.43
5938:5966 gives 3.41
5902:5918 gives 3.37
